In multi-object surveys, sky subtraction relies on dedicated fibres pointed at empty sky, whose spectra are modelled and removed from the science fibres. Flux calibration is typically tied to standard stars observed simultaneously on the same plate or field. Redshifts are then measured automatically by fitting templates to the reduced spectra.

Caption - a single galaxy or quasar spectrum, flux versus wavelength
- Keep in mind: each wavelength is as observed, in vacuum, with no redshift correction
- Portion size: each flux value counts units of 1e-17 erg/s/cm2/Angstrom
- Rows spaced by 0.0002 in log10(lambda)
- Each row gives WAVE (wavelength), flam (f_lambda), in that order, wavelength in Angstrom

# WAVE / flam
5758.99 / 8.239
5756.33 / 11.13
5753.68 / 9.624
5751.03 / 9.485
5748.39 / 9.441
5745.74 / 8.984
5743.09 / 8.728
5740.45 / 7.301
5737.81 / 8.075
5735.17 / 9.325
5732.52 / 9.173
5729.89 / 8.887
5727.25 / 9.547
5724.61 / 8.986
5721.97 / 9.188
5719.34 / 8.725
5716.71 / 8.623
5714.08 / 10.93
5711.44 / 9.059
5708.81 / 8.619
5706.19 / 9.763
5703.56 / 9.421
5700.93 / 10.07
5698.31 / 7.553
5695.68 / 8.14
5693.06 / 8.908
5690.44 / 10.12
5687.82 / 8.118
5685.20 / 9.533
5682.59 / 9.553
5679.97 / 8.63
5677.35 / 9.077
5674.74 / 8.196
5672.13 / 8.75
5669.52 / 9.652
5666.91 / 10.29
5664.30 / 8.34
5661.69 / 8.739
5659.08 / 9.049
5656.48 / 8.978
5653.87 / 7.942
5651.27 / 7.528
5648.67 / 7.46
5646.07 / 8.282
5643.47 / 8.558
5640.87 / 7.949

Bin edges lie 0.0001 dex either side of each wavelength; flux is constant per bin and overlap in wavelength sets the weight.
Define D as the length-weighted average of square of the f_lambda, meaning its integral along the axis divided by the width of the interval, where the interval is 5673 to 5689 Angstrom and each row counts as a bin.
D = 78.7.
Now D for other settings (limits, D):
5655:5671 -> 84.2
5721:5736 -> 84.3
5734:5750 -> 75.5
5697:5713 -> 83.7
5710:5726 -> 86.1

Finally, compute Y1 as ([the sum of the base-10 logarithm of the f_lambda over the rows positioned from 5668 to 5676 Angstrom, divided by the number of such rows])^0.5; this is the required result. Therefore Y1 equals 0.973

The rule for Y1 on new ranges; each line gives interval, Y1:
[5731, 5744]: 0.964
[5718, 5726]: 0.976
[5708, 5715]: 0.988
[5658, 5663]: 0.974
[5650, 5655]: 0.942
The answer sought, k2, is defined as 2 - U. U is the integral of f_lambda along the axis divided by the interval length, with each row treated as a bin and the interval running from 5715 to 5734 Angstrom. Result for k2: -7.06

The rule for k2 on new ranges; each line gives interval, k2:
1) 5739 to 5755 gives -6.92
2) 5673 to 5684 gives -6.87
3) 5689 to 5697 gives -7.04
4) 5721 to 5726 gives -7.07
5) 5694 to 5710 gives -6.93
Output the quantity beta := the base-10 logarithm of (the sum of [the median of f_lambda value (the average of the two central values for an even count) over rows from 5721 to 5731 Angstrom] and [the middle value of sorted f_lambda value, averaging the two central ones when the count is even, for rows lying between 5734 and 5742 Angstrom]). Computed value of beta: 1.23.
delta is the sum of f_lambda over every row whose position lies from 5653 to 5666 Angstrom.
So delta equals 43.0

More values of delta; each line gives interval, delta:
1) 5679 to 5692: 46.0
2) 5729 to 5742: 42.8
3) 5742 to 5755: 46.3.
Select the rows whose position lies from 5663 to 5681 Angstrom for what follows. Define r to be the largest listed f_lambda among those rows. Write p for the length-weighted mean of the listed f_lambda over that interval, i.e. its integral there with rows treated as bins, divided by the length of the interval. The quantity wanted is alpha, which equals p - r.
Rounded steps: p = 9.0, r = 10.29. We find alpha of -1.29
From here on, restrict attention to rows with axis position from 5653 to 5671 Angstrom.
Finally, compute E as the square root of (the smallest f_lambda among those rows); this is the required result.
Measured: 2.82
